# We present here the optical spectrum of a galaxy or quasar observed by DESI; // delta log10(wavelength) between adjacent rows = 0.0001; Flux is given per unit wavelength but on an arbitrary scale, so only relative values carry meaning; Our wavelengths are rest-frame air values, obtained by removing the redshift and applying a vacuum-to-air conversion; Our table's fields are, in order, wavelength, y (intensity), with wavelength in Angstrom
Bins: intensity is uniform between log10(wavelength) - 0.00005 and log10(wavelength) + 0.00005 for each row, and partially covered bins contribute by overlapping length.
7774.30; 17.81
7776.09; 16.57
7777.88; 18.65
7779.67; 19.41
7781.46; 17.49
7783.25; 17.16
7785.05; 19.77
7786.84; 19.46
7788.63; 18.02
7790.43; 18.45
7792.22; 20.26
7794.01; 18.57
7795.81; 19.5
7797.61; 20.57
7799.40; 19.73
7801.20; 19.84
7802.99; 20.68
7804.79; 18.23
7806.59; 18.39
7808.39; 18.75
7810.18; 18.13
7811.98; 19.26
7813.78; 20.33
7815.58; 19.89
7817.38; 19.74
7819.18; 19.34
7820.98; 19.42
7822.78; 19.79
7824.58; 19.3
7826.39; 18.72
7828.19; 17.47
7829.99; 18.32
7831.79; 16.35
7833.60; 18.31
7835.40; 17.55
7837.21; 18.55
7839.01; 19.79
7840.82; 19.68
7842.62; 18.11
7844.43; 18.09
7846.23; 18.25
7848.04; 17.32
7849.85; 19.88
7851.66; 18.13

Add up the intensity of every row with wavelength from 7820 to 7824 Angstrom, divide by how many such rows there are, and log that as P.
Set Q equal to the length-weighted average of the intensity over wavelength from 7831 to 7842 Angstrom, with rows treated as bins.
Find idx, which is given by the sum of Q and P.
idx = 38.0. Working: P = 19.6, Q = 18.4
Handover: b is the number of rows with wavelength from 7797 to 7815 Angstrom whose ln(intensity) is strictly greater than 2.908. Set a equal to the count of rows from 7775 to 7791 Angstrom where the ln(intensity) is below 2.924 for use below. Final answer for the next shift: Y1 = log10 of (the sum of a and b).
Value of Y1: 1.11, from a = 5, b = 8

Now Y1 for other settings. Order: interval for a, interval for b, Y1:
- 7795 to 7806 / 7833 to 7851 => 0.70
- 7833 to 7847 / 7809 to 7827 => 1.18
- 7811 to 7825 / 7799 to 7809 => 0.70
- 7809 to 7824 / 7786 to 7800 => 0.90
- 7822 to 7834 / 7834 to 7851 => 0.90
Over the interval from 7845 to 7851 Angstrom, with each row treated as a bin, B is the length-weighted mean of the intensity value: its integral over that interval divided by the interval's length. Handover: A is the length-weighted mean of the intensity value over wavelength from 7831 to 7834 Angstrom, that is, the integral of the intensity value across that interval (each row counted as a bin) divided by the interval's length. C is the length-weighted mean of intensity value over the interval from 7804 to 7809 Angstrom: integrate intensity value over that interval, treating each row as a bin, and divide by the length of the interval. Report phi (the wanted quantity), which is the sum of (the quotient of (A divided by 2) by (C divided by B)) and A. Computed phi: 25.8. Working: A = 17.2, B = 18.4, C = 18.4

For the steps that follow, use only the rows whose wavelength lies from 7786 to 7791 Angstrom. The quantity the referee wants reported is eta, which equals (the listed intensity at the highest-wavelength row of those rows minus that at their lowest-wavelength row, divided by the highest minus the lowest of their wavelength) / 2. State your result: -0.14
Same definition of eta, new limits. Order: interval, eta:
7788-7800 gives 0.08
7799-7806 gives -0.14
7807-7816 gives 0.08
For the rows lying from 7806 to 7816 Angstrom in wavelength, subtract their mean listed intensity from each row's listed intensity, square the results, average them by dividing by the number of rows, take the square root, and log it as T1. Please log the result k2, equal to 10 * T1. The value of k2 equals 7.9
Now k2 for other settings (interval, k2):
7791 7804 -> 6.7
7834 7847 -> 7.8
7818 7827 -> 3.4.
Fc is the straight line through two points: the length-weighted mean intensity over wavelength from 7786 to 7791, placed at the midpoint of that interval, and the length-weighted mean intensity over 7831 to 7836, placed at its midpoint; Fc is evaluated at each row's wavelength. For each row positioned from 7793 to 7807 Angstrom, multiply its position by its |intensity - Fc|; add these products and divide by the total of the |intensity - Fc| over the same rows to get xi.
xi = 7800.0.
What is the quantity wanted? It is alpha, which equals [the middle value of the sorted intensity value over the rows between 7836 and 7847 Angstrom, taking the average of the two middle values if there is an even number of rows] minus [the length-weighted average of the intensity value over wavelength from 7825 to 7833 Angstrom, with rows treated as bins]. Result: 0.6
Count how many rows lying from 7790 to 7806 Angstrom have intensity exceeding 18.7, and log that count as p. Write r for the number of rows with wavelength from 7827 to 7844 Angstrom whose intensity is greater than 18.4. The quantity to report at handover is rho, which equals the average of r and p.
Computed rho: 4.5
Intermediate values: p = 6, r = 3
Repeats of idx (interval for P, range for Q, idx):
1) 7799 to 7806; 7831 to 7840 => 37.8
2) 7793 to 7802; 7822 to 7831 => 38.3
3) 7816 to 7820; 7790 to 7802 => 39.1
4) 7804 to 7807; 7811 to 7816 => 38.1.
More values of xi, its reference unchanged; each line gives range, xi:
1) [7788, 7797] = 7792.6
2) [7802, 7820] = 7812.5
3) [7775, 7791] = 7781.6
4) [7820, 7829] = 7823.5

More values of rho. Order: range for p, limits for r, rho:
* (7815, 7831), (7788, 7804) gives 7.5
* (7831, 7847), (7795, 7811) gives 4.0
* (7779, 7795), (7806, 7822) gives 5.5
